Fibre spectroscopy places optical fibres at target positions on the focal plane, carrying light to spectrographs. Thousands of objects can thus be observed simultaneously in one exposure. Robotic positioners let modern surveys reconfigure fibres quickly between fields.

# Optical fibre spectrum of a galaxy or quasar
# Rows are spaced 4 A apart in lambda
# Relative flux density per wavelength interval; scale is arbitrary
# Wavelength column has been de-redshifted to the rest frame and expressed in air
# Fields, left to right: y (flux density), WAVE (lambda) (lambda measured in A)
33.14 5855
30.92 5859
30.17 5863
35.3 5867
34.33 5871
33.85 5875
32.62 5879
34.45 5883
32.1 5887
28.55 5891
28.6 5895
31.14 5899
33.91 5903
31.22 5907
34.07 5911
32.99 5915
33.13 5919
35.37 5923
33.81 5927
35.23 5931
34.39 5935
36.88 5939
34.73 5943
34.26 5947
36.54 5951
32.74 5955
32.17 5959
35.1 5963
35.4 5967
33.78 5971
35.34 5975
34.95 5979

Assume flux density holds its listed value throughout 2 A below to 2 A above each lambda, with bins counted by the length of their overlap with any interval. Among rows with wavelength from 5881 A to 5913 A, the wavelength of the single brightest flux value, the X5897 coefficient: 5883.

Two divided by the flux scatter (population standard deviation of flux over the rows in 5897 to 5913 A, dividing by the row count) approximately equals 1.42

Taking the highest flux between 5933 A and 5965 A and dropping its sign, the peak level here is 36.9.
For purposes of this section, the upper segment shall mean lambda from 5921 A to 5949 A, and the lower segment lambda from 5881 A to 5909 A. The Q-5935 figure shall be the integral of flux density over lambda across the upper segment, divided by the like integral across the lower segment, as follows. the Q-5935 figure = 1.11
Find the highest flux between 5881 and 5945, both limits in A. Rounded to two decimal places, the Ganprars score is 36.88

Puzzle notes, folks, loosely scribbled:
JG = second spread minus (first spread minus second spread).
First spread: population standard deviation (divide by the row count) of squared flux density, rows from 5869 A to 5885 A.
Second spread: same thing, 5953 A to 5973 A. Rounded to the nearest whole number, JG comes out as 123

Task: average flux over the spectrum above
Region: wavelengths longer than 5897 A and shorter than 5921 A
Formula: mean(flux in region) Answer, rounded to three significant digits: 32.7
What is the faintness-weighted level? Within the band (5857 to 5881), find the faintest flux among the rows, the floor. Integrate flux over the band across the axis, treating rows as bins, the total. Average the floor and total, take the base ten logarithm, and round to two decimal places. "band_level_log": 2.61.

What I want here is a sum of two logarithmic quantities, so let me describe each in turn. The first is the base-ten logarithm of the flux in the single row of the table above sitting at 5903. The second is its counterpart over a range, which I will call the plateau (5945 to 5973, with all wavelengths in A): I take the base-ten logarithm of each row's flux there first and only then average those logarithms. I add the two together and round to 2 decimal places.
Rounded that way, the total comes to 3.07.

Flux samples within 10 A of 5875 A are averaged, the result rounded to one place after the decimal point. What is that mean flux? 34.1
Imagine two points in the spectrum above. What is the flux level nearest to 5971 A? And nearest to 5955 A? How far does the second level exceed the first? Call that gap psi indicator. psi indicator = -1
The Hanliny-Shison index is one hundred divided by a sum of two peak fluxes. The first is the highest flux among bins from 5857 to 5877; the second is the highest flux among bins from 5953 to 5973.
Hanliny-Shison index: 1.41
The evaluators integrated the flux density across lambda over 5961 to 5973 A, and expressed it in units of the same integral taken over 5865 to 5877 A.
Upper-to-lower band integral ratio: 1.01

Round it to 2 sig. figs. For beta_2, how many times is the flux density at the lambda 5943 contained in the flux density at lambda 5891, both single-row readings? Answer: 0.82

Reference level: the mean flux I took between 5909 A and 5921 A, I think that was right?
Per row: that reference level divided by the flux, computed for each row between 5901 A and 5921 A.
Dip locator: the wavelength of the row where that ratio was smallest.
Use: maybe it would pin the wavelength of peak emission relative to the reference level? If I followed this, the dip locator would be 5911 A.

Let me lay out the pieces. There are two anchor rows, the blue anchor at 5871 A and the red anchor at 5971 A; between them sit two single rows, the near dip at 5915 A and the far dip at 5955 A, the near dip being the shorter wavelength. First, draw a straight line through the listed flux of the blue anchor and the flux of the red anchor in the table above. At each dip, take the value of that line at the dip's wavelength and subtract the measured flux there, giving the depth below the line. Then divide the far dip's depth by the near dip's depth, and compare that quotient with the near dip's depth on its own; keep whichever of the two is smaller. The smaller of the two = 1.0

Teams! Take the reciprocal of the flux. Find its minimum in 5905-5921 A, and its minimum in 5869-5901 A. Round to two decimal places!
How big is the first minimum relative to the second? 1.01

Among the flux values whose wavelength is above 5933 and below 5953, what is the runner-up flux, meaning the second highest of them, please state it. 36.54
